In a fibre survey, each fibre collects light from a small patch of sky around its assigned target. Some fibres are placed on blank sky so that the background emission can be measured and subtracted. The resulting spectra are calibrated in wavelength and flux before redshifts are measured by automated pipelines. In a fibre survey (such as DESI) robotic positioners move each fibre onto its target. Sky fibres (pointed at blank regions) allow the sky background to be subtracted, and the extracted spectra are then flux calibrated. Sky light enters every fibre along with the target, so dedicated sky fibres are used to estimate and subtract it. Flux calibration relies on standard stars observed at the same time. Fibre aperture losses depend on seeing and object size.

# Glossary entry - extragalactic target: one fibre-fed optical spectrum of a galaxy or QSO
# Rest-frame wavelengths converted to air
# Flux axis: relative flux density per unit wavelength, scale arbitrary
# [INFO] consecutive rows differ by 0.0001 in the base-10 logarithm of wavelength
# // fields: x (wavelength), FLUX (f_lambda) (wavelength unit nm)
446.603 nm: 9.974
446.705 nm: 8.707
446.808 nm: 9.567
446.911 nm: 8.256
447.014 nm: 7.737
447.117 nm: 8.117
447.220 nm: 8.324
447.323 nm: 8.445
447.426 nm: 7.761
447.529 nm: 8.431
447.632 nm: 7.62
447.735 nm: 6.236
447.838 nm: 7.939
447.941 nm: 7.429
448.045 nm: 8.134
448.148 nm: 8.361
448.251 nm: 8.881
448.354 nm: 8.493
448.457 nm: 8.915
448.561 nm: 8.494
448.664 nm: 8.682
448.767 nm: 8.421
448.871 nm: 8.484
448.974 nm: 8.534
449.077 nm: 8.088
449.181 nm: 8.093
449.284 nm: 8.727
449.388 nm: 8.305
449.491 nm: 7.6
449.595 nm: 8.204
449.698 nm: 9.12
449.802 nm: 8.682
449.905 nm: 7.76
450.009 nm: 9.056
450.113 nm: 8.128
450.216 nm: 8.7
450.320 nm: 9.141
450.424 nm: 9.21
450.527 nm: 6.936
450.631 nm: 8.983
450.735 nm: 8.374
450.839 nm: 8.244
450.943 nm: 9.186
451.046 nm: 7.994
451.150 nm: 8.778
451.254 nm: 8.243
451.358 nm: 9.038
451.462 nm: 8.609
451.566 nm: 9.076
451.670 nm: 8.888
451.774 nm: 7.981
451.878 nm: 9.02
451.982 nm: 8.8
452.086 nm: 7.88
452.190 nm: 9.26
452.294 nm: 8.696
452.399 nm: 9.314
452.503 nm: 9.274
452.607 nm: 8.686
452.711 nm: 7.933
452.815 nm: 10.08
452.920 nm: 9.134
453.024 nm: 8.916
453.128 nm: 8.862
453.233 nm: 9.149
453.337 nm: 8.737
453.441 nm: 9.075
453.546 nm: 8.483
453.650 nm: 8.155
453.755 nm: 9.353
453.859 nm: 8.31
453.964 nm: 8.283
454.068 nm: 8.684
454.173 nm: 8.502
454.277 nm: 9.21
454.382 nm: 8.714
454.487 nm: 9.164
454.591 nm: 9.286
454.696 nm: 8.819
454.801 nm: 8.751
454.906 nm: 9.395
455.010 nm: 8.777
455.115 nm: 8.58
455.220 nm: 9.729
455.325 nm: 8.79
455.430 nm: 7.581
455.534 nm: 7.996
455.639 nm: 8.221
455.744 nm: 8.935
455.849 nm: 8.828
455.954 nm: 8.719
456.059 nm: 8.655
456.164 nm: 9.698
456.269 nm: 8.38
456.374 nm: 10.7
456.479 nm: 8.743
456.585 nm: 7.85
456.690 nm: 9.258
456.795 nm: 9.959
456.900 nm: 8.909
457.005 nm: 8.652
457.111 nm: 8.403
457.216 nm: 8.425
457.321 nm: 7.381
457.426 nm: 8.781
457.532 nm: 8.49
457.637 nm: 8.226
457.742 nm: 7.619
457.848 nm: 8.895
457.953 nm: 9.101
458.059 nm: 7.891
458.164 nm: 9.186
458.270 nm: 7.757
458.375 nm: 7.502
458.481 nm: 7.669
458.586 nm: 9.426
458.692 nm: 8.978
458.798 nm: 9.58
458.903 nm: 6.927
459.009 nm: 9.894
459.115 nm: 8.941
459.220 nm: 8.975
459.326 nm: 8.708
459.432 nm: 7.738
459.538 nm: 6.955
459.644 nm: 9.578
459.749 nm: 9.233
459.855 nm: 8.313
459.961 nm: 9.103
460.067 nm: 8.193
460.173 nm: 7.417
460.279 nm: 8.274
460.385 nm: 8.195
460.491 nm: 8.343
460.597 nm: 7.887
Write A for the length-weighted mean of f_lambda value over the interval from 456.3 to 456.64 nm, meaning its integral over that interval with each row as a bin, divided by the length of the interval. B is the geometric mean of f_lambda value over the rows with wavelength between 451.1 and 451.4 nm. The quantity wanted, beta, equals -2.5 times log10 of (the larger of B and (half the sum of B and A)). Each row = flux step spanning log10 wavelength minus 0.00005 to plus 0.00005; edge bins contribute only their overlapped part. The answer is -2.37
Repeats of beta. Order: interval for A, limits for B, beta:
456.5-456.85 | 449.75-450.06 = -2.35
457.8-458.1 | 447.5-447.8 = -2.26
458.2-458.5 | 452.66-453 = -2.39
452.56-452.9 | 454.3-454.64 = -2.39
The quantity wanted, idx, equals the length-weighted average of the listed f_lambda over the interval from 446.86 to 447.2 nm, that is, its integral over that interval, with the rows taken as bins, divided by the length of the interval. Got 8.06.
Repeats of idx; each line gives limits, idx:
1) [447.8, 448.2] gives 7.96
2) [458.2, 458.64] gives 8.13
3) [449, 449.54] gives 8.19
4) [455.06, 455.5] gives 8.65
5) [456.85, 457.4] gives 8.38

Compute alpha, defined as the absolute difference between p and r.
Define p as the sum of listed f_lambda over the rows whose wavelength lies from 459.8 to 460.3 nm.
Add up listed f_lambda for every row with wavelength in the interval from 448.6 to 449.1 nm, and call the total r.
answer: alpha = 0.91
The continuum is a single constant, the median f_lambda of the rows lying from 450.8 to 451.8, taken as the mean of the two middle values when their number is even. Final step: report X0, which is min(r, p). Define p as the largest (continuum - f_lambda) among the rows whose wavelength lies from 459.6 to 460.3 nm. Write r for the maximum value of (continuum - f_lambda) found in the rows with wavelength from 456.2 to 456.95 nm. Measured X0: 0.84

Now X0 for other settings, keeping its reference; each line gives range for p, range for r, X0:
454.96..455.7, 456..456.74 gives 0.84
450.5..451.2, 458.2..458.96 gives 1.76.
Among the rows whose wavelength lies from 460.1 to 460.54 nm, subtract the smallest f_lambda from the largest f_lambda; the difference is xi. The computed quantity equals 0.9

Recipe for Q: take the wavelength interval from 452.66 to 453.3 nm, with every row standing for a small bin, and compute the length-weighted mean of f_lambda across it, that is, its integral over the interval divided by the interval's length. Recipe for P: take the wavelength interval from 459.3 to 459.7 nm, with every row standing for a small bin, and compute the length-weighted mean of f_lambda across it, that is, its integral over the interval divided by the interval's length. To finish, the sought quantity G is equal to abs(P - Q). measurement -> 0.78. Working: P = 8.2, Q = 9.01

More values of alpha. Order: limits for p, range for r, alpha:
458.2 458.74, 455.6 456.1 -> 2.03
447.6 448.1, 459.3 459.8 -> 4.85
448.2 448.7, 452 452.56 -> 0.96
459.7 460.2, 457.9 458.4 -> 0.82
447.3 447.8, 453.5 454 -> 4.09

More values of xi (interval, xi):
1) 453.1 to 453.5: 0.4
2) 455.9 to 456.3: 1.3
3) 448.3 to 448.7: 0.4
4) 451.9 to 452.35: 1.4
